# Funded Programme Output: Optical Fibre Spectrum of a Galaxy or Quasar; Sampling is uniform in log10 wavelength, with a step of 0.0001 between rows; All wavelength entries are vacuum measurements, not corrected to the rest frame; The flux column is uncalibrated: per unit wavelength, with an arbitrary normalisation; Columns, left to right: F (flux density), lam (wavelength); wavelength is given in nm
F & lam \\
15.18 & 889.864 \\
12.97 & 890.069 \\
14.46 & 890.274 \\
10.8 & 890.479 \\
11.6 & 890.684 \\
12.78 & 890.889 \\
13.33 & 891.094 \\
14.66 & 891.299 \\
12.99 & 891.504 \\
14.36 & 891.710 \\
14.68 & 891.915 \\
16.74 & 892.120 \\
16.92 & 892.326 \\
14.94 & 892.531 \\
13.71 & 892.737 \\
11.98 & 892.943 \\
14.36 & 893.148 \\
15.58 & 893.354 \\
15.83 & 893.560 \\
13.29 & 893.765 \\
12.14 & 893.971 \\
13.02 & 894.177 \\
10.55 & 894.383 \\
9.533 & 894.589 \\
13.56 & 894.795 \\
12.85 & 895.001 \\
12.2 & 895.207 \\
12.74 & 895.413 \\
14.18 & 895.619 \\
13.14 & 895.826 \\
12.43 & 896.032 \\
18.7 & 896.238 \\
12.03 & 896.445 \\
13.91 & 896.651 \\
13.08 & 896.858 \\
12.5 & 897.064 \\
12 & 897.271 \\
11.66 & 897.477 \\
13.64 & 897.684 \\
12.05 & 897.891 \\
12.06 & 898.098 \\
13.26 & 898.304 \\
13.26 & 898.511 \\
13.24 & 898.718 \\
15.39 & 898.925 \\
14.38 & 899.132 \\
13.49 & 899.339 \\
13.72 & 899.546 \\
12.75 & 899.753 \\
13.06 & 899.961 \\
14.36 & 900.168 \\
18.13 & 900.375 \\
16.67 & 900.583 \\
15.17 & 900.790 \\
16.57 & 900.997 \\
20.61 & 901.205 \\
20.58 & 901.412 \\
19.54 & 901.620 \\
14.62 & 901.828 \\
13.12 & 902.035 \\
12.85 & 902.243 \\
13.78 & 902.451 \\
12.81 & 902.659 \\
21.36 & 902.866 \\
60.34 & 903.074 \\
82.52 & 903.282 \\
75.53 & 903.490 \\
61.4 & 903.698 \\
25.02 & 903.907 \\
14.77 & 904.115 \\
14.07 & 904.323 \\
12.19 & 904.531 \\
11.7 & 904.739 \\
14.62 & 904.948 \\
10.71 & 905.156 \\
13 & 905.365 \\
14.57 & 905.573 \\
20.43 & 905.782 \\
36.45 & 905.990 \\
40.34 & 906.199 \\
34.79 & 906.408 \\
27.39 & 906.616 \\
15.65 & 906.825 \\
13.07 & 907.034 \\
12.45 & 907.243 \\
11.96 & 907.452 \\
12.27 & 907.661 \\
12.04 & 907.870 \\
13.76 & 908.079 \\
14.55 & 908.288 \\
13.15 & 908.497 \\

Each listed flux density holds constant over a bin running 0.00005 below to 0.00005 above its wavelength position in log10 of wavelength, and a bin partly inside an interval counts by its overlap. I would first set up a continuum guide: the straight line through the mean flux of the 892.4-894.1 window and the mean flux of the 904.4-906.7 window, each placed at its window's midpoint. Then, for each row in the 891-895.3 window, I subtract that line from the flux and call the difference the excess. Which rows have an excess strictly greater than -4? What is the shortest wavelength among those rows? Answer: 891.094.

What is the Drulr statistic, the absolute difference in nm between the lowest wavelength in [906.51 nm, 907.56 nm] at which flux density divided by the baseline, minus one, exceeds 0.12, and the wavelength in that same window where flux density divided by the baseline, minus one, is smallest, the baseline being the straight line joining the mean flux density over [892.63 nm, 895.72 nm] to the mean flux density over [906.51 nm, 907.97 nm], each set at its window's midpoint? 0.84 nm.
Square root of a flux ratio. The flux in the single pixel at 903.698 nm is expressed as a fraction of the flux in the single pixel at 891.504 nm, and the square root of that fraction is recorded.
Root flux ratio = 2.17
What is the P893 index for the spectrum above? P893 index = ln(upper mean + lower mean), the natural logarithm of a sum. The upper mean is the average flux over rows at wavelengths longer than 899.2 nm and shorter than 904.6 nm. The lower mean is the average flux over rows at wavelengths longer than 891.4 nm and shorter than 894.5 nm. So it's 3.64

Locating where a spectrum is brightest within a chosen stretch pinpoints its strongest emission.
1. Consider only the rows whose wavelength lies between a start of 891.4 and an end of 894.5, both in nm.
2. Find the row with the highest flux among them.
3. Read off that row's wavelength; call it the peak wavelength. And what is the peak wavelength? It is 892.326 nm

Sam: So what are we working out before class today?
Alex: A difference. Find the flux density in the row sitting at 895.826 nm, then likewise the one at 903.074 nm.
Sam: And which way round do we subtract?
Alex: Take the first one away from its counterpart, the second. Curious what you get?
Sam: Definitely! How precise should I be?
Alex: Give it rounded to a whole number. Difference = 47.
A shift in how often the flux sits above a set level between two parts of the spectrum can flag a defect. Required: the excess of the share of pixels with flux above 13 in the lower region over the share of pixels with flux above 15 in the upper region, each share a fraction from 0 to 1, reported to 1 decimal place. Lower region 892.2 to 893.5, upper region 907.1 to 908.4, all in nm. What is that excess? 0.8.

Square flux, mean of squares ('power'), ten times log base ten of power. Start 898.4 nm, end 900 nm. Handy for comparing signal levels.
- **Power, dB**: 22.7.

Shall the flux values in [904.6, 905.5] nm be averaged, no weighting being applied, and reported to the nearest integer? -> 13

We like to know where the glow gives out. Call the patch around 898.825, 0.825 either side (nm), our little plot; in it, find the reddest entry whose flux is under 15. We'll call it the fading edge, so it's 899.546 nm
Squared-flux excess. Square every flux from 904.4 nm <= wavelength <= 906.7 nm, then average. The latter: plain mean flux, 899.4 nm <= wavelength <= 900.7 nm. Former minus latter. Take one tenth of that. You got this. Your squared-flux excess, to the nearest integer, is 56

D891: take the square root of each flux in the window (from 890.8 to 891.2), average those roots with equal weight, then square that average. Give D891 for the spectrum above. 13.1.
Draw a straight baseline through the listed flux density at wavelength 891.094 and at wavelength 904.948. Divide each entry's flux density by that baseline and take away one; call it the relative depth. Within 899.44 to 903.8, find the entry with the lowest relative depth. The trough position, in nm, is 902.659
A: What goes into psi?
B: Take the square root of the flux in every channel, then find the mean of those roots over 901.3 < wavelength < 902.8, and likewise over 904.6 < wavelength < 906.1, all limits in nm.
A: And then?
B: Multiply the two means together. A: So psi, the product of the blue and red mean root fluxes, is 15.9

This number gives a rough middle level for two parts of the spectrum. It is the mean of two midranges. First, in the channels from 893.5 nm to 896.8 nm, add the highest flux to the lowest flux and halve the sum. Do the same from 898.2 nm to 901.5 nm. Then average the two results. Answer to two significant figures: 15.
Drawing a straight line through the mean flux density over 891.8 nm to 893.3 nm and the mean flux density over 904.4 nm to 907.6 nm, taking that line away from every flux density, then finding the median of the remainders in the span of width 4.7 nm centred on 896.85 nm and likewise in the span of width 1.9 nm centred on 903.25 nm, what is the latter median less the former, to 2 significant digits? 9.9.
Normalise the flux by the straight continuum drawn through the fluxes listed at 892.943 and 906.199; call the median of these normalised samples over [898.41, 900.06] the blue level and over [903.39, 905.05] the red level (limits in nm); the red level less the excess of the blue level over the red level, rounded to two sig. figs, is 0.26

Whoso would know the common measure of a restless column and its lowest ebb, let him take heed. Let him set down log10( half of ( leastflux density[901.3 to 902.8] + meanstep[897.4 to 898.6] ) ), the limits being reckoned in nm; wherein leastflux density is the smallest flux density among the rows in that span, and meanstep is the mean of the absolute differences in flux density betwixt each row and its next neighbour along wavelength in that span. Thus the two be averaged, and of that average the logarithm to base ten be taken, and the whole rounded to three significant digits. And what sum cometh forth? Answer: 0.838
